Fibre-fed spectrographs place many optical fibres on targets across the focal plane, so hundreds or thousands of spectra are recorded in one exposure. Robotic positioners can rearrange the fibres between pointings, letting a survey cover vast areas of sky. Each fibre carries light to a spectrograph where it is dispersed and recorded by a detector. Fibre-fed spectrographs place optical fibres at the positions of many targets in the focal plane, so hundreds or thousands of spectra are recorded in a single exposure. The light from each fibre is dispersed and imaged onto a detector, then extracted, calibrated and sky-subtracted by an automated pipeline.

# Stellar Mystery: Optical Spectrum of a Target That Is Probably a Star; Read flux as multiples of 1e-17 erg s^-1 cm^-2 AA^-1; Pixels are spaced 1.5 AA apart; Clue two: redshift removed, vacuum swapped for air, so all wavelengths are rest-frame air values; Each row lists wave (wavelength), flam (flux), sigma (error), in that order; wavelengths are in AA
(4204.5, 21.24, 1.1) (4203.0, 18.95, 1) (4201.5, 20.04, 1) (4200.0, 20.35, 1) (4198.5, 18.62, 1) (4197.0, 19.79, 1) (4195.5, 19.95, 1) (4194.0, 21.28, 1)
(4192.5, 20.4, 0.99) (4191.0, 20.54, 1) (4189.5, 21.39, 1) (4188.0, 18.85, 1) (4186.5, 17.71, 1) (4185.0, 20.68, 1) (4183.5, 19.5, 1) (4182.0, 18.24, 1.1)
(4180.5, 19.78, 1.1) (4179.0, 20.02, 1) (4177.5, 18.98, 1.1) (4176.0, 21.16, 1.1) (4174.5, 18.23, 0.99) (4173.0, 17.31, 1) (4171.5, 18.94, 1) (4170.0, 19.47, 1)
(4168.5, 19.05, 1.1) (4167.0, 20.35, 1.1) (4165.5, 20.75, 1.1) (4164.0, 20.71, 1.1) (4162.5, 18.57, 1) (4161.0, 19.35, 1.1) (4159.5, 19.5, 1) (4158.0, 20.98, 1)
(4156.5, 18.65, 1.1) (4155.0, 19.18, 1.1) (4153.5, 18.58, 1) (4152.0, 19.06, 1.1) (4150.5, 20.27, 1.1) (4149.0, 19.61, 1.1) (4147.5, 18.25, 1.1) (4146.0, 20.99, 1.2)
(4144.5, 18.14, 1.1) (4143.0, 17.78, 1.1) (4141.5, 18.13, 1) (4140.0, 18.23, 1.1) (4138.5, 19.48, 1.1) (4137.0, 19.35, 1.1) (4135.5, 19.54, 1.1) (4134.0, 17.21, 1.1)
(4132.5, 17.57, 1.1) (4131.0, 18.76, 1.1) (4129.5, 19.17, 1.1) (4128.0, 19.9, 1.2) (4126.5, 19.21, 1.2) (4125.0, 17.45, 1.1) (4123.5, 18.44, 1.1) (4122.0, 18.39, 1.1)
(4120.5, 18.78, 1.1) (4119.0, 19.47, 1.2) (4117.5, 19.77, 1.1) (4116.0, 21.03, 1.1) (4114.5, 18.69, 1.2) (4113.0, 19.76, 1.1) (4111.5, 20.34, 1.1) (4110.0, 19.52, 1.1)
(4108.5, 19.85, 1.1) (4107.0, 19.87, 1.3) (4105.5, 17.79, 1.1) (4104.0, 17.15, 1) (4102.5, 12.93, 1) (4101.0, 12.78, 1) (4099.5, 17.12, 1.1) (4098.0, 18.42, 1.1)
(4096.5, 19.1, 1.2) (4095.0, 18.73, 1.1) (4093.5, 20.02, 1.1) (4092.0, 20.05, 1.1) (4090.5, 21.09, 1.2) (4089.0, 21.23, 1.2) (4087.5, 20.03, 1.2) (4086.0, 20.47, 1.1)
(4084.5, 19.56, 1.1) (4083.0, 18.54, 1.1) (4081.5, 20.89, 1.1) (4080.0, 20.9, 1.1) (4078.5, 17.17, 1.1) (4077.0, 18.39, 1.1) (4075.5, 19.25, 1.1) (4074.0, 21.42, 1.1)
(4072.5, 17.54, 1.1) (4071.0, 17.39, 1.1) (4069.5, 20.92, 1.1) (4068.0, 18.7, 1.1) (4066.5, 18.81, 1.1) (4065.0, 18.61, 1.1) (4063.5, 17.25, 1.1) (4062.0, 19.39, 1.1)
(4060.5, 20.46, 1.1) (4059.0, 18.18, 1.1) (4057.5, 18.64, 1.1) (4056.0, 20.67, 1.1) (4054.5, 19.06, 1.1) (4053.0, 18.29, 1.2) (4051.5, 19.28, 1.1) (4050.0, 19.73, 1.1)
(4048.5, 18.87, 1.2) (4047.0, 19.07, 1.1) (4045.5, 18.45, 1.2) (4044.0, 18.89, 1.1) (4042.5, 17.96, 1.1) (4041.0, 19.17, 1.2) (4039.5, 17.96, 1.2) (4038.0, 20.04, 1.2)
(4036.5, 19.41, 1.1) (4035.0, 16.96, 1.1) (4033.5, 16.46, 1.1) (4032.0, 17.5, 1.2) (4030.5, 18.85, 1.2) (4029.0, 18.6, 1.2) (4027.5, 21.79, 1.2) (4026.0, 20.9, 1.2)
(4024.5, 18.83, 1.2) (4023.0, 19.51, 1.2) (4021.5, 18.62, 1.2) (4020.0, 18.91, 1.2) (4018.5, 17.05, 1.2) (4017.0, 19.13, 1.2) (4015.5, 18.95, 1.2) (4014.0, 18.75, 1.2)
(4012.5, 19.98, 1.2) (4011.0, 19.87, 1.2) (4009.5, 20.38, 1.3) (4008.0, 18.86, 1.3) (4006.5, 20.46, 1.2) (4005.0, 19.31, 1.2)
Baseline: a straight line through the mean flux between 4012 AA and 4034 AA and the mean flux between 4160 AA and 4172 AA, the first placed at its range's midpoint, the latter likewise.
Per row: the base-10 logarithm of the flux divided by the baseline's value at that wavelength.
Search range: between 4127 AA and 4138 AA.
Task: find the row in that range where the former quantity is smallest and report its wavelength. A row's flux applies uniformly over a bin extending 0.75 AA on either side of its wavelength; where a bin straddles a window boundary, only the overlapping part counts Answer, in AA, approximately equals 4134.0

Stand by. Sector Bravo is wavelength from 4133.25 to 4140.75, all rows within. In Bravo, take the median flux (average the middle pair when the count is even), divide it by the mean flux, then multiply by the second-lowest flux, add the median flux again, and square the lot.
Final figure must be 1456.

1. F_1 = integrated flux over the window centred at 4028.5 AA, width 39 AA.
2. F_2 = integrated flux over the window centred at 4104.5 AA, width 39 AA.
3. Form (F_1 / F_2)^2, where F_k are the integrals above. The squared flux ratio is 1.00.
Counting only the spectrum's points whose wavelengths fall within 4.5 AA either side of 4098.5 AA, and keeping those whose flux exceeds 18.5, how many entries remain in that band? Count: 2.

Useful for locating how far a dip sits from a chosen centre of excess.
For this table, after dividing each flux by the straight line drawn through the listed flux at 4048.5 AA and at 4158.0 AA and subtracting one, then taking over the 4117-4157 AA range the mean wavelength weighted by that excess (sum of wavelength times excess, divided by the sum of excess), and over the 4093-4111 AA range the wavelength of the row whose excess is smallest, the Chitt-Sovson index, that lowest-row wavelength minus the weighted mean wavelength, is -36.9 AA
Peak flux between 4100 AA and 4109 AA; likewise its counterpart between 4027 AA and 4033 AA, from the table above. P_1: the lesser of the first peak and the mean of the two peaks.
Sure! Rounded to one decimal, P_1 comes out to 19.9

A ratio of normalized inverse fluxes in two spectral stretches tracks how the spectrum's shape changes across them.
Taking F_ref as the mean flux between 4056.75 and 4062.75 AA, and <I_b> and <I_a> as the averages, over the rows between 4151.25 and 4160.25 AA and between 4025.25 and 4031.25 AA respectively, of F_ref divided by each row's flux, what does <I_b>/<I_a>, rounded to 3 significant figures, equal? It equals 1.03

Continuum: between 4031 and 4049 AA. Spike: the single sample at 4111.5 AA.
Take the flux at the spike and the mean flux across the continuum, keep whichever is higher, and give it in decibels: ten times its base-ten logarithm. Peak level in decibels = 13.1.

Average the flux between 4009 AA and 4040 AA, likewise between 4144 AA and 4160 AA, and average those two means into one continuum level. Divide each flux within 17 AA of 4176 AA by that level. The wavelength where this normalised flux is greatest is 4189.5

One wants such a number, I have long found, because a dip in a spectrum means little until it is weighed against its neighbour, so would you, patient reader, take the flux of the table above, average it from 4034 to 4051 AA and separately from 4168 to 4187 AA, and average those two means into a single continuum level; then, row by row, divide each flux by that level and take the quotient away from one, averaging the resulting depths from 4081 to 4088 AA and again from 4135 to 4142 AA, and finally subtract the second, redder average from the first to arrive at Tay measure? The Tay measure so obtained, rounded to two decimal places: -0.05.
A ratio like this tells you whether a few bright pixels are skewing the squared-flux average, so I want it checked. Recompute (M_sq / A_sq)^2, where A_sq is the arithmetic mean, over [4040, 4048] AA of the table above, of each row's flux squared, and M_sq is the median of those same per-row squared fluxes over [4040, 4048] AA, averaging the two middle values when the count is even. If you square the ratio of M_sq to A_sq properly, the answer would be 1.04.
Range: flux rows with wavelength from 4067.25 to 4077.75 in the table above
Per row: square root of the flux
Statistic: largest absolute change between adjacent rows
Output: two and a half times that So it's 1.1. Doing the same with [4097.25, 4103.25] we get 1.4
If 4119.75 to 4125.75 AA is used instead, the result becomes 0.3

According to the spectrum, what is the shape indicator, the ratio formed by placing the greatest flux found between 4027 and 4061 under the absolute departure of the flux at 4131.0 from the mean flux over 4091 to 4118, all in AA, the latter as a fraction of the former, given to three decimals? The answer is 0.012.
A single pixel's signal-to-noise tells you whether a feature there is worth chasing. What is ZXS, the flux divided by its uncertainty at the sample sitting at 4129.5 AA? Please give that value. 17.4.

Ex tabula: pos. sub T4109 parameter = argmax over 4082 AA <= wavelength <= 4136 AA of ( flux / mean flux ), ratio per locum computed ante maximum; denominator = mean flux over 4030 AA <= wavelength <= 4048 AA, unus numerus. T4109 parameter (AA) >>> 4089.0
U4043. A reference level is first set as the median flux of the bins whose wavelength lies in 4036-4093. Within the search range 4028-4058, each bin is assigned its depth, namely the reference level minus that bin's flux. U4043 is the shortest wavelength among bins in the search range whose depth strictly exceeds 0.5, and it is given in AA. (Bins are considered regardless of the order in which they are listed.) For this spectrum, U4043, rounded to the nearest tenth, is 4029.0 AA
